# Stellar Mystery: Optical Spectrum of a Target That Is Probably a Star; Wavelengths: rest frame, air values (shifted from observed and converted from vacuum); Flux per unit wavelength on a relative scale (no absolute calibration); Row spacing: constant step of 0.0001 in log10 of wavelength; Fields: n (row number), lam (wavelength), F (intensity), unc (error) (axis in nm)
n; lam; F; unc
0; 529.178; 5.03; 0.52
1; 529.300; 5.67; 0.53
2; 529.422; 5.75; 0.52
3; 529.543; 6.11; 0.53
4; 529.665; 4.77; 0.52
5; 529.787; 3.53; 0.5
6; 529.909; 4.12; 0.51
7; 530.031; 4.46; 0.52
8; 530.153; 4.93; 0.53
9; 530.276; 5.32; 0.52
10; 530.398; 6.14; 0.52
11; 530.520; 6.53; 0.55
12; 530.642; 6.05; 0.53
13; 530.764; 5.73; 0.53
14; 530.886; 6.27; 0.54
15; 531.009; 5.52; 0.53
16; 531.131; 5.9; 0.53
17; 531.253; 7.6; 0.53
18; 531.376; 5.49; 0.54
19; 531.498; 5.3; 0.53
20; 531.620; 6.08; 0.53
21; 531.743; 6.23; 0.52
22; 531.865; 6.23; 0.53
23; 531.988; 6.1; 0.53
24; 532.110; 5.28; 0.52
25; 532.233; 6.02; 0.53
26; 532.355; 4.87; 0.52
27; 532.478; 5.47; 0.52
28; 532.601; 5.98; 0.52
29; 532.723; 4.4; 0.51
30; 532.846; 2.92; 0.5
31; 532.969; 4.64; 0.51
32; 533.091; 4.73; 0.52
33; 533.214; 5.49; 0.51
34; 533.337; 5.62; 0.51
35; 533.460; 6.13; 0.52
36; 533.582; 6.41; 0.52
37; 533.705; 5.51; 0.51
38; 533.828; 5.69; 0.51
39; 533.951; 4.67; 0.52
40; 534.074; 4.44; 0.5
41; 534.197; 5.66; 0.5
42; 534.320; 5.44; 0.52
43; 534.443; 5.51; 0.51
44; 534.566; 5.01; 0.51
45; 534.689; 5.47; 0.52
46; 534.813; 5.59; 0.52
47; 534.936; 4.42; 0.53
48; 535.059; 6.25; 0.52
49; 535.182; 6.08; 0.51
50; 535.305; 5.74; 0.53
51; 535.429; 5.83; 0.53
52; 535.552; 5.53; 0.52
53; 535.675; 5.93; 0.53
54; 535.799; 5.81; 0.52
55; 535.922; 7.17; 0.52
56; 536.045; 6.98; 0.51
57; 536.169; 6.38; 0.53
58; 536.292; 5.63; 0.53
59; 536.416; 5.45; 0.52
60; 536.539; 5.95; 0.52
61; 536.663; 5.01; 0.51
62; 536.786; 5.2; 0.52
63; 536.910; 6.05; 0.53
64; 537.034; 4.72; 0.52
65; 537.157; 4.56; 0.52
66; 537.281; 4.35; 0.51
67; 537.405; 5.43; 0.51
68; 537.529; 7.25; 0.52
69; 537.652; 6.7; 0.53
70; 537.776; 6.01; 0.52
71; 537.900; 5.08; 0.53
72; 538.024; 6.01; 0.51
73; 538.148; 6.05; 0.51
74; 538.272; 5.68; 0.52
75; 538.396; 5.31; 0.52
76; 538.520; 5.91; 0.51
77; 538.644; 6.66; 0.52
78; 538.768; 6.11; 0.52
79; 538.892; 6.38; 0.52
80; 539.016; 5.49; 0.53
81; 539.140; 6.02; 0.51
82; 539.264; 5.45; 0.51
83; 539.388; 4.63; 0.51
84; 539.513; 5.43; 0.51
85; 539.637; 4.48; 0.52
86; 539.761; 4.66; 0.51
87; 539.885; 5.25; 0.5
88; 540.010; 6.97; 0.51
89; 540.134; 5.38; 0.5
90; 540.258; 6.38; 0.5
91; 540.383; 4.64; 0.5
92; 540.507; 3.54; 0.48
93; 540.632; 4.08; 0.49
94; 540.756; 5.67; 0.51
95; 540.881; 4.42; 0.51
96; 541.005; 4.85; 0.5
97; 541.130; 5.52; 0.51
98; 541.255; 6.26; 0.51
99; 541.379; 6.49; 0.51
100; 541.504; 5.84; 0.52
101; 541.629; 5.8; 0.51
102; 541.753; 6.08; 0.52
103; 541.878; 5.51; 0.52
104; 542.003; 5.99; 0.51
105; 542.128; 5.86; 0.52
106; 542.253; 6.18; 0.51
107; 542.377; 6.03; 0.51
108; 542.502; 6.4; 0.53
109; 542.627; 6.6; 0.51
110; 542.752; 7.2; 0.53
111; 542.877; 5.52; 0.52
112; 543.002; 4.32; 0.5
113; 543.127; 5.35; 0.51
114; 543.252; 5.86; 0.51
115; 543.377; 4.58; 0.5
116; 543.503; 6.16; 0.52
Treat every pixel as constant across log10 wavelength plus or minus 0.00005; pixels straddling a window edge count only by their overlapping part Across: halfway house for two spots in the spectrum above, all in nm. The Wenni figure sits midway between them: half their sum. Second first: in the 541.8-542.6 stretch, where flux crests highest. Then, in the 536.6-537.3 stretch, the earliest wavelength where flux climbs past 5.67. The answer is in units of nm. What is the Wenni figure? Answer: 539.71 nm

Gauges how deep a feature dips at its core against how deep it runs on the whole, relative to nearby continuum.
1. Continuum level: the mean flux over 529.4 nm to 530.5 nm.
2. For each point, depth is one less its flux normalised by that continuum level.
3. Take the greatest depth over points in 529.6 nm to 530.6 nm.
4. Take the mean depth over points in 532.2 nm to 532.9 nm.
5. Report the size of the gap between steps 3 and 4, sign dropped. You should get 0.28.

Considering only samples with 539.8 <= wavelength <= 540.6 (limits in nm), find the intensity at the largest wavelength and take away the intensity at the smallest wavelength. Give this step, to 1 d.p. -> -1.7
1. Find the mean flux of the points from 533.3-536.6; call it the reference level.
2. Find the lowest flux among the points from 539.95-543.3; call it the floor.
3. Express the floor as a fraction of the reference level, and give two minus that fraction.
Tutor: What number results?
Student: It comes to 1.38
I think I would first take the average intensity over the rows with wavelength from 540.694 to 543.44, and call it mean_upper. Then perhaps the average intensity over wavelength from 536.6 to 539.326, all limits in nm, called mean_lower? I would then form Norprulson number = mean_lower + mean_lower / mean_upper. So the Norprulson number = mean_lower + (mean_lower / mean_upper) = 6.69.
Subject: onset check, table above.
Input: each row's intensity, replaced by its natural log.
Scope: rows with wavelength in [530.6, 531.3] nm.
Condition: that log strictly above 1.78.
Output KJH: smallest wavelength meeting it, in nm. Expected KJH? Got 530.642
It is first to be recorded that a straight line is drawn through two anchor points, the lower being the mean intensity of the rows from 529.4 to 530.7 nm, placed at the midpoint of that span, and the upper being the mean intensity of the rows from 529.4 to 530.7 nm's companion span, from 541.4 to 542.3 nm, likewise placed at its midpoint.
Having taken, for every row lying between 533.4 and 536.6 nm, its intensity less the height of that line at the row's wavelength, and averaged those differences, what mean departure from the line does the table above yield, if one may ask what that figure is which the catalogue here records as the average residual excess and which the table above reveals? 0.20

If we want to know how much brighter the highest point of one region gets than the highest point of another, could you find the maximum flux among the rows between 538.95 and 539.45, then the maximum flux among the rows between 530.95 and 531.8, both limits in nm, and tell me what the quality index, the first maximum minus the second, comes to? -1.6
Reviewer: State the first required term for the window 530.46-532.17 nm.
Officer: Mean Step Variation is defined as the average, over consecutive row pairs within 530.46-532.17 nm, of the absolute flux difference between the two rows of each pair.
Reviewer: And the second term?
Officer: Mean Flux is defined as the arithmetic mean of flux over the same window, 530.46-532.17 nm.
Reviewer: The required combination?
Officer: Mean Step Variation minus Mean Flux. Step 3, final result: -5.38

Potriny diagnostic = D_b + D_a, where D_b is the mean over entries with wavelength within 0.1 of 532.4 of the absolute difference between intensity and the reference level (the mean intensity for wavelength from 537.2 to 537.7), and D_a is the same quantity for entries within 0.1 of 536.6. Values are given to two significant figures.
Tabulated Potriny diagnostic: 1.2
